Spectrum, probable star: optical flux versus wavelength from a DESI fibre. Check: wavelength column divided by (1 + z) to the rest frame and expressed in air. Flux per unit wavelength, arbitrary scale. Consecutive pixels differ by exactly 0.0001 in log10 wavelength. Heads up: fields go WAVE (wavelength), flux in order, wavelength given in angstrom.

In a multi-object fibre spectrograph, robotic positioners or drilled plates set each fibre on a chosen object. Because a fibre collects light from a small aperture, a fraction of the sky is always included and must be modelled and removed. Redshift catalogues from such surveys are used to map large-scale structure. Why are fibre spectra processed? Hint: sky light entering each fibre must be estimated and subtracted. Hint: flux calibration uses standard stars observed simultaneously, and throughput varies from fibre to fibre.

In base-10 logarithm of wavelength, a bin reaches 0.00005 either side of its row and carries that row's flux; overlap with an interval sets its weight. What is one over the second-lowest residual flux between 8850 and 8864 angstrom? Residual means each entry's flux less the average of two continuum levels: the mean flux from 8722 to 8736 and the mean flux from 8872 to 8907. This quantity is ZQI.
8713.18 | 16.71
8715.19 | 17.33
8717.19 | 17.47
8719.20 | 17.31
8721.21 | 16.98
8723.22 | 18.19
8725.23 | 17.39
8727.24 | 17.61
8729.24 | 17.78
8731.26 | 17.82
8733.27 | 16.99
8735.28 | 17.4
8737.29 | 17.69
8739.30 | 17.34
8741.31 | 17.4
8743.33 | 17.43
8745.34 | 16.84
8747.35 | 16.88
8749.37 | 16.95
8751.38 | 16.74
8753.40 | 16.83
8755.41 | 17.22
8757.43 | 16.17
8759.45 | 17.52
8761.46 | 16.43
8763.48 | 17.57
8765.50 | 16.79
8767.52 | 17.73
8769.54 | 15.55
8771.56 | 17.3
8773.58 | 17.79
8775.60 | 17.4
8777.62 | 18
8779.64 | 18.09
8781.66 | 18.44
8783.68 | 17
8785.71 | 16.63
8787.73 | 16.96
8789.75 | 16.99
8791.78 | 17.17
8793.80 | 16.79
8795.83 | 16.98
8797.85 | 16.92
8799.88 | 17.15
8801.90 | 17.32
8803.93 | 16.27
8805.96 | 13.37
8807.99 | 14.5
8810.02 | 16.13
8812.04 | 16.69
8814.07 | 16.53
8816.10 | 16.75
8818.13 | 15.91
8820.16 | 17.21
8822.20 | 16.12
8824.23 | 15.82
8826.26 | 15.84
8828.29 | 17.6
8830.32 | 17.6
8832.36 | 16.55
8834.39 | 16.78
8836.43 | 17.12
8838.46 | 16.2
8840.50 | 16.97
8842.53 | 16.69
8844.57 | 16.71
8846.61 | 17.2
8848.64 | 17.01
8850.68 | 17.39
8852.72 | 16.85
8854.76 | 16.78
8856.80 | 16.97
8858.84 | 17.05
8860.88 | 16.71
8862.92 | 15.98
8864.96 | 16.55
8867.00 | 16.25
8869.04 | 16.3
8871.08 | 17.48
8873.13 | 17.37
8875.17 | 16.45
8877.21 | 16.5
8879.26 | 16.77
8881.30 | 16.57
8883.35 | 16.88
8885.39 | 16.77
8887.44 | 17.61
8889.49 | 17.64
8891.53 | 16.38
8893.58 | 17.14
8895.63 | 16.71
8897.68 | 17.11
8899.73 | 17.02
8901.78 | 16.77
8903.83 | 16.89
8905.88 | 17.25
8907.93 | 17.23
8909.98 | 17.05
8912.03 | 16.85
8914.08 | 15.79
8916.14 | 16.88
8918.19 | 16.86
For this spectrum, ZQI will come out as -1.8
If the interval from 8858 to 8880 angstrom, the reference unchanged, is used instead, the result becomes -1.0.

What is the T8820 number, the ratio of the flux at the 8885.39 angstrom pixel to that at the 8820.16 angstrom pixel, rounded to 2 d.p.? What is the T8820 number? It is 0.97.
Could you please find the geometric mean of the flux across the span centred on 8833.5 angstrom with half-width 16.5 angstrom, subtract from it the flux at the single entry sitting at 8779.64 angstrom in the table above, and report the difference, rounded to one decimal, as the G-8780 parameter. -1.4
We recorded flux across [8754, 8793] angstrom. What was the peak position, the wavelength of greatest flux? 8781.66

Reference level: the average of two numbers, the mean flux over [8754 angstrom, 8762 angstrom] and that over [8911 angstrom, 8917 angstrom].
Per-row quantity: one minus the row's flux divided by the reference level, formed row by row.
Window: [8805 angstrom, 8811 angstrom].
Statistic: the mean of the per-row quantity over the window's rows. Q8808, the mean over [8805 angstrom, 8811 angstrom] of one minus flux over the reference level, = 0.120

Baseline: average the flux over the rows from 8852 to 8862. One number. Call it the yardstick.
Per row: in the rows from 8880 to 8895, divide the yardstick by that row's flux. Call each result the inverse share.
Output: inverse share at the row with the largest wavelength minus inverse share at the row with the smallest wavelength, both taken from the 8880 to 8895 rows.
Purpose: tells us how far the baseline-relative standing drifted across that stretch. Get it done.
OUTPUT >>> -0.034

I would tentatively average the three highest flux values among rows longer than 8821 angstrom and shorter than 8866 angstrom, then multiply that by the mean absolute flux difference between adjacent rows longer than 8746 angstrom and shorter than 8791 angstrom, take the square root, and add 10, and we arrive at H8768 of 13.6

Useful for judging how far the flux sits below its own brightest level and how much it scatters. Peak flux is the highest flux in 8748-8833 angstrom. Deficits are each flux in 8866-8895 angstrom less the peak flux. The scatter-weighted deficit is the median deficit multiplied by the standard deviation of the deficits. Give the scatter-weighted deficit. -0.8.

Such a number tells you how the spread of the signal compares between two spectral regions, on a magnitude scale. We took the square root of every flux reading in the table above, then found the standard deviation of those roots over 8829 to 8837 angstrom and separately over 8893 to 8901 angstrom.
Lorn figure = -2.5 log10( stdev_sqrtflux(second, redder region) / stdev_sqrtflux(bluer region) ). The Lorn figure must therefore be 0.9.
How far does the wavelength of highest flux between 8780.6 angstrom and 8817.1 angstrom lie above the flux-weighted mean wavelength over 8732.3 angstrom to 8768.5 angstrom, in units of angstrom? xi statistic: 31.3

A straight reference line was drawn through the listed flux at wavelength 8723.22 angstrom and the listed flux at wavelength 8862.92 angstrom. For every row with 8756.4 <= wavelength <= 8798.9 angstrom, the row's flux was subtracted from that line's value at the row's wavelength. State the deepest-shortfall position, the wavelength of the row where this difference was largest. 8769.54 angstrom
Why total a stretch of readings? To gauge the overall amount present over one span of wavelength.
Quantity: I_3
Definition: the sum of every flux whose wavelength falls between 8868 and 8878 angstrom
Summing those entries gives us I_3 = 84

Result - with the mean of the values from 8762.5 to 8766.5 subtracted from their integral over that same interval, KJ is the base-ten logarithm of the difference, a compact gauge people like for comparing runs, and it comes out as 1.7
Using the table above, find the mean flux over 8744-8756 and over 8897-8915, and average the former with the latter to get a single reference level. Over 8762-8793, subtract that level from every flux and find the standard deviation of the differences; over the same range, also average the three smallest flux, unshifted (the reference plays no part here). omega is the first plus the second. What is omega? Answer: 17.0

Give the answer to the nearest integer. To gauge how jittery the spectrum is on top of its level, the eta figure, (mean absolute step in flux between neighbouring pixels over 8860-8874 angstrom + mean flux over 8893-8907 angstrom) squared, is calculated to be 305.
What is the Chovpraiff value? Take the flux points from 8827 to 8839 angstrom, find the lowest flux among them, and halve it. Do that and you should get 8.10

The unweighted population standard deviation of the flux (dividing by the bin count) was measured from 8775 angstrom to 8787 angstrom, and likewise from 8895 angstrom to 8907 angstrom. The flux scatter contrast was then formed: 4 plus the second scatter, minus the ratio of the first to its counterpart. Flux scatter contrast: 1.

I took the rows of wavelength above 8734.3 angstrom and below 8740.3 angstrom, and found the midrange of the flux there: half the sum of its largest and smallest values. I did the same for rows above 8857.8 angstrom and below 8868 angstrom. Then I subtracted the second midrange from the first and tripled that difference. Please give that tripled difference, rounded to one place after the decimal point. 3.0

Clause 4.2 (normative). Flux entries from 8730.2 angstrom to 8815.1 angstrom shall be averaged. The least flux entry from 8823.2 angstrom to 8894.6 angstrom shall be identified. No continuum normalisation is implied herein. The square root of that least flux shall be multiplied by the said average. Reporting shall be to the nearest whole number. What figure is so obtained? 67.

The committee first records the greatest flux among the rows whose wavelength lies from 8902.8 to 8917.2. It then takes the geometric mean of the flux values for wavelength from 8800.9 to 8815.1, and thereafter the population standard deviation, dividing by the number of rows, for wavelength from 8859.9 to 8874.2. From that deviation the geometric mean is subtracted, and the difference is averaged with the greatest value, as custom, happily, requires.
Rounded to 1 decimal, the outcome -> 1.0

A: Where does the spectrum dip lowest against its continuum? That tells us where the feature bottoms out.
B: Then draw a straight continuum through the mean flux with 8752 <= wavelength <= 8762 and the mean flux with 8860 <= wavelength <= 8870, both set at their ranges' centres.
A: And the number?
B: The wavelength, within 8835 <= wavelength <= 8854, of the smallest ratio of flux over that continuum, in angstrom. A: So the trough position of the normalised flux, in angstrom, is 8838.46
